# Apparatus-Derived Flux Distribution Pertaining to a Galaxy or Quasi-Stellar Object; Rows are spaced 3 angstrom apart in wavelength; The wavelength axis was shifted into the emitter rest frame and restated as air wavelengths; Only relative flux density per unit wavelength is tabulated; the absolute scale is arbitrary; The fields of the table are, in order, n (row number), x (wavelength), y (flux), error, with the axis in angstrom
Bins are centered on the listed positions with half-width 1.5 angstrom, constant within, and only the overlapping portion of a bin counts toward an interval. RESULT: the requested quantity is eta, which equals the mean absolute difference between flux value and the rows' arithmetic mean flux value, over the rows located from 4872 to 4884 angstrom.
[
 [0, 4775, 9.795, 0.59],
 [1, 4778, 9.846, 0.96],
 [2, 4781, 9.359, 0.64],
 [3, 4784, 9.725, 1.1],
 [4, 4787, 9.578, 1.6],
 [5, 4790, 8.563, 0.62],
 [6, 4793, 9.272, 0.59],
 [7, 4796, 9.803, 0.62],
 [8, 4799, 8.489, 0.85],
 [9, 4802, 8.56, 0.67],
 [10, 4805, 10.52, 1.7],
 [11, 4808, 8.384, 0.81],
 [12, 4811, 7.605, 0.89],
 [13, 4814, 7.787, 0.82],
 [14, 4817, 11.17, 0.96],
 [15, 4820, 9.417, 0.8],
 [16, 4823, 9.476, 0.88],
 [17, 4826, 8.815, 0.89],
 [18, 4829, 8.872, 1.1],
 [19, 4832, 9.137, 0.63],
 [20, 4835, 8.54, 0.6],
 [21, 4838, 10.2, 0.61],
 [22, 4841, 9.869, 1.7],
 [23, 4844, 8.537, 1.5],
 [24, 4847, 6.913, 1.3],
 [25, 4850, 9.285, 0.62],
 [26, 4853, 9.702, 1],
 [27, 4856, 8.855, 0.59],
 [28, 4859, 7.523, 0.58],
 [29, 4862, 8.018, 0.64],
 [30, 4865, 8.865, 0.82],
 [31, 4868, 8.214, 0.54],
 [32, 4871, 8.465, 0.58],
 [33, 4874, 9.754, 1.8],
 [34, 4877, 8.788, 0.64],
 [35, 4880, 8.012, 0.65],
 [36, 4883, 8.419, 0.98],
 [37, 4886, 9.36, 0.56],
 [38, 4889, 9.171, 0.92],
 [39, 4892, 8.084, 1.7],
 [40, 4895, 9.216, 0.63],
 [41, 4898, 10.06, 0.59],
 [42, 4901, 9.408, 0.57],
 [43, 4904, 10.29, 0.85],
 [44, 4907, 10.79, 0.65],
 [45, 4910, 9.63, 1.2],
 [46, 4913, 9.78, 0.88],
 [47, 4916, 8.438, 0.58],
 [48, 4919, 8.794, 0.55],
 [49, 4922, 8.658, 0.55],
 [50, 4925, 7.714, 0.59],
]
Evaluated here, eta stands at 0.53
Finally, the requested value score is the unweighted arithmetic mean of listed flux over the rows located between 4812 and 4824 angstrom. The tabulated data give 9.46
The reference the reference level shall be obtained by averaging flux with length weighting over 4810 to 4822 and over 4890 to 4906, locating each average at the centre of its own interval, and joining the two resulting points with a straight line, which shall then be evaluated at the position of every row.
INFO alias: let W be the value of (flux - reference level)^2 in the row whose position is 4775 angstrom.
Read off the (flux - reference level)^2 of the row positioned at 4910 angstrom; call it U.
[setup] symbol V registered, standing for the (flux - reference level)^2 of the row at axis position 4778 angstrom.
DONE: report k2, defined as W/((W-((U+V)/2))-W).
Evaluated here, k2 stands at -1.8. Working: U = 0.0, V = 0.9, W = 0.8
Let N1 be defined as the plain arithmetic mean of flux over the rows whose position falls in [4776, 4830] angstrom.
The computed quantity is 9.2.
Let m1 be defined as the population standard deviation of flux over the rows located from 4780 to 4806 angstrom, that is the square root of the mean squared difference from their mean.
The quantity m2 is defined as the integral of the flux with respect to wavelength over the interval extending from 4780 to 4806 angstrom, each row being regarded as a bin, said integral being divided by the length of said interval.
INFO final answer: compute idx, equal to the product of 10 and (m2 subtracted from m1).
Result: -86.5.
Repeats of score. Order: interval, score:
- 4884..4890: 9.27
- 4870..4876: 9.11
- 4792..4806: 9.33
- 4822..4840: 9.17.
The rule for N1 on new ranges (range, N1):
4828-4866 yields 8.8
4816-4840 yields 9.5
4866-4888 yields 8.7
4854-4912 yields 9.0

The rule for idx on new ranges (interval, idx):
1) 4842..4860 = -75.6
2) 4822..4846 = -85.5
